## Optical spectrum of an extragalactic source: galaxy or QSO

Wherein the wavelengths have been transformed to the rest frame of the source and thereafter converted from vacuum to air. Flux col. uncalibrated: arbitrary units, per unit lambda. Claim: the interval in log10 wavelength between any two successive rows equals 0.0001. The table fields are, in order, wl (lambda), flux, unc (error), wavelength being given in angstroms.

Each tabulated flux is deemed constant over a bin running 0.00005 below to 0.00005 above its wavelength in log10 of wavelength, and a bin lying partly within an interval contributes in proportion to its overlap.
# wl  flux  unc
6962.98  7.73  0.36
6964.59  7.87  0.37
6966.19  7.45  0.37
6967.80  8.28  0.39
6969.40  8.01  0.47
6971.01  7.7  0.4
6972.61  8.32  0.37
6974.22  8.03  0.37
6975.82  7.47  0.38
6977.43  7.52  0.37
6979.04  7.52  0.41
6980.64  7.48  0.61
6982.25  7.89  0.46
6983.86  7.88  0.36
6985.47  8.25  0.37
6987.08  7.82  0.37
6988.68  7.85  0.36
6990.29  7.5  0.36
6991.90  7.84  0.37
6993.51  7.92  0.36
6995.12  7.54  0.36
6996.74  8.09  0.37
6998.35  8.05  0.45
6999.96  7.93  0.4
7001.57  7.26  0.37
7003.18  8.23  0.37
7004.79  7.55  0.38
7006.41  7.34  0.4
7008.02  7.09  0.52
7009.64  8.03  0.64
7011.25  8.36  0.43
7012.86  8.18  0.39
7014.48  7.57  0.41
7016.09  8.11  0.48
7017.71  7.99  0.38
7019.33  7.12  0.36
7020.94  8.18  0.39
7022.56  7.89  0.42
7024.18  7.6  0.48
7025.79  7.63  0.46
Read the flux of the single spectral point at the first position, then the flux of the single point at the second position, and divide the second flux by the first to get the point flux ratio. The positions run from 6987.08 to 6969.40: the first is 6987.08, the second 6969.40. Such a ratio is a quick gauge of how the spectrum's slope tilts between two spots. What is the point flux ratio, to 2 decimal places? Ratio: 1.02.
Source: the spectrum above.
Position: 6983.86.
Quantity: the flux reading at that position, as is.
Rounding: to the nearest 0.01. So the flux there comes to 7.88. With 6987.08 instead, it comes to 7.82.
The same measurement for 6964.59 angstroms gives 7.87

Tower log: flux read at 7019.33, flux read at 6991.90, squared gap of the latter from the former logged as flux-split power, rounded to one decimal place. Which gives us 0.5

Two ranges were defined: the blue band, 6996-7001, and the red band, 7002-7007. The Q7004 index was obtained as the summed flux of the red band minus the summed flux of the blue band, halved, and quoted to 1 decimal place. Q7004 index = -0.5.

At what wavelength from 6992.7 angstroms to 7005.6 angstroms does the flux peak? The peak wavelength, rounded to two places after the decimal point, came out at 7003.18 angstroms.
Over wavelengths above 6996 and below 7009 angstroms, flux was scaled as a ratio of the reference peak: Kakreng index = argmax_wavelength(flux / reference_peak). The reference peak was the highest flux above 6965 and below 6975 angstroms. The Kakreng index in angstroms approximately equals 7003.18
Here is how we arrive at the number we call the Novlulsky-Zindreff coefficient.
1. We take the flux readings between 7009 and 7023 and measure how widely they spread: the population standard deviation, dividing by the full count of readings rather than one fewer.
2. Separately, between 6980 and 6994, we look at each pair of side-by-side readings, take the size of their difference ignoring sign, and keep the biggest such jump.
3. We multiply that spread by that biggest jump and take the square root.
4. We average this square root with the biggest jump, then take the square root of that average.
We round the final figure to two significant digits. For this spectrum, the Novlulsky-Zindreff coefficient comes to 0.64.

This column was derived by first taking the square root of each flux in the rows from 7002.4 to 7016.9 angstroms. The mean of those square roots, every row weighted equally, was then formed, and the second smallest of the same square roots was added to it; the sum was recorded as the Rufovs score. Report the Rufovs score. 5.51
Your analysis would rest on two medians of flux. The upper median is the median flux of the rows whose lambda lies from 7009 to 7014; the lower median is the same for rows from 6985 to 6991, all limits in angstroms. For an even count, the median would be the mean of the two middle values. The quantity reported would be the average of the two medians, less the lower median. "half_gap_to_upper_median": 0.17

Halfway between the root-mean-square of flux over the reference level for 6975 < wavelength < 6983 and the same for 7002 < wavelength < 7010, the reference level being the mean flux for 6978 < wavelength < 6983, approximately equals 1.00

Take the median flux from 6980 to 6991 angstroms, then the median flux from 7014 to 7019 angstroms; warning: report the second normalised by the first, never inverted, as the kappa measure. 1.02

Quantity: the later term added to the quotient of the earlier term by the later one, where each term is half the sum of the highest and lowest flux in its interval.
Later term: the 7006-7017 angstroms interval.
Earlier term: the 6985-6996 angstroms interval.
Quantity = 8.74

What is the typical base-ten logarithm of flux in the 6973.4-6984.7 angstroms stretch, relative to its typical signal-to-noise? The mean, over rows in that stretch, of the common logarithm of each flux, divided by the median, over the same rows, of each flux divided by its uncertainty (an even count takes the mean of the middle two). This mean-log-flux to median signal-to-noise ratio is 0.0450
